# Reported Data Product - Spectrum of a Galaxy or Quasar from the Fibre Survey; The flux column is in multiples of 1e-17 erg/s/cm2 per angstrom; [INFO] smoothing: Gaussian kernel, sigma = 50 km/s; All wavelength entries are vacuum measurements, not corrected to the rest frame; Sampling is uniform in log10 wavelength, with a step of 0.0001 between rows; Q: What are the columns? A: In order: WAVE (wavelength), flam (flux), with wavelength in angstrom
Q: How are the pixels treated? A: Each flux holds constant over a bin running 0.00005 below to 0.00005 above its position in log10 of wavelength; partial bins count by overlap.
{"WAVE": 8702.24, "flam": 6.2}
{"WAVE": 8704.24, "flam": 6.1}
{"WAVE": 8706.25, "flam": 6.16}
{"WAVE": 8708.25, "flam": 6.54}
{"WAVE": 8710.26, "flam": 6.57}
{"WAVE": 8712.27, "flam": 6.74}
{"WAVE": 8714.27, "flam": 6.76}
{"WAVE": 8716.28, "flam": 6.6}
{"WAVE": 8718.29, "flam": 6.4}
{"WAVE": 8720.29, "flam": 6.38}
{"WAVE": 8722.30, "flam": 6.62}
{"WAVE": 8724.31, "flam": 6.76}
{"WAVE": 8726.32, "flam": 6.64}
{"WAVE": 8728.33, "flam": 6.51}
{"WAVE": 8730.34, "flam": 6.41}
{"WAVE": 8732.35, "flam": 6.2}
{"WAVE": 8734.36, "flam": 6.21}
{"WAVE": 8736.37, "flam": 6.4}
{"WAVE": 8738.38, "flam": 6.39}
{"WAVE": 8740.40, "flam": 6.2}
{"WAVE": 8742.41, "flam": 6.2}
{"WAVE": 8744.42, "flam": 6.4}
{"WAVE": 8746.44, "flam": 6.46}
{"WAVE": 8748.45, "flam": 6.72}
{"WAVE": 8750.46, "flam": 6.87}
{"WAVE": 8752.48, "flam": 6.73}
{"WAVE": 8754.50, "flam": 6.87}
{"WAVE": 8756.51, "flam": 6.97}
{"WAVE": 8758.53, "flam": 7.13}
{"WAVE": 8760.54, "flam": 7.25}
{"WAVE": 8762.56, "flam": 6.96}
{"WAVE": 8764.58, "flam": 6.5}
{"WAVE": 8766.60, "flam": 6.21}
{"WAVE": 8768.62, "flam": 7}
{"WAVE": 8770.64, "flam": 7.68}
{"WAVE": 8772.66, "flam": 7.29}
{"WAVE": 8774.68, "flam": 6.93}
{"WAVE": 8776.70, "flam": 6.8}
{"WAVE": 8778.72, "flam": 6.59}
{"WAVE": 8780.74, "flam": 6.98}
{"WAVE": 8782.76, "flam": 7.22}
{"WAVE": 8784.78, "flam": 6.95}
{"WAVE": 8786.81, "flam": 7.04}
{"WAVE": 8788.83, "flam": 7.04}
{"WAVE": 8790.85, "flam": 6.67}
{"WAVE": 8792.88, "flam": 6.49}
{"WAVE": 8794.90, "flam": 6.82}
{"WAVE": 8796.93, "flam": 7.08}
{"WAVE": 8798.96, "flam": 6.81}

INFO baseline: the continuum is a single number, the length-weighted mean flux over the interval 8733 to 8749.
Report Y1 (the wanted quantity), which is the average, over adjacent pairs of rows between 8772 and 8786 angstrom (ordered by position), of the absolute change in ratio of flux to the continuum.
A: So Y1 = 0.042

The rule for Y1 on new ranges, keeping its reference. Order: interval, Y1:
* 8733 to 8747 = 0.017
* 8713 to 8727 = 0.023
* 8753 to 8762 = 0.020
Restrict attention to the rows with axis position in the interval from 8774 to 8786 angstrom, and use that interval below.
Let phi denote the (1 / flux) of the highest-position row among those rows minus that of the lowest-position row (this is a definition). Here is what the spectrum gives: -0.0004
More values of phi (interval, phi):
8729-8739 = 0.0005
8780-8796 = 0.0034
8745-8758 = -0.0113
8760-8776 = 0.0064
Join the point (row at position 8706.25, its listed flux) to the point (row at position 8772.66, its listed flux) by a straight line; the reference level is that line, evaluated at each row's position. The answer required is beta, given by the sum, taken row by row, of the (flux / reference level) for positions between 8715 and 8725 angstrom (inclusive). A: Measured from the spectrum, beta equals 5.1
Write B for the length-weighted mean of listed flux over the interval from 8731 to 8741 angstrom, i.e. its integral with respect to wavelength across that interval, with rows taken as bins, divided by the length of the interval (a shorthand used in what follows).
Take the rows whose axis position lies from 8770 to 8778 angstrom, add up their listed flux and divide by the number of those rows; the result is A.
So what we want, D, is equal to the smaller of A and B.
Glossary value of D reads 6.3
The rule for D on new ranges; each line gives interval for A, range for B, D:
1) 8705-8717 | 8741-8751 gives 6.5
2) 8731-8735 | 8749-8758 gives 6.2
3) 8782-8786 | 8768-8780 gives 7.0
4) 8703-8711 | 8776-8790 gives 6.3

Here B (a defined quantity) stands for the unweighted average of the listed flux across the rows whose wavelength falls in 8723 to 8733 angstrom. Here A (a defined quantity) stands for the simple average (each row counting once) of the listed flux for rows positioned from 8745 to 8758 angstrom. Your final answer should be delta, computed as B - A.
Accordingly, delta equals -0.27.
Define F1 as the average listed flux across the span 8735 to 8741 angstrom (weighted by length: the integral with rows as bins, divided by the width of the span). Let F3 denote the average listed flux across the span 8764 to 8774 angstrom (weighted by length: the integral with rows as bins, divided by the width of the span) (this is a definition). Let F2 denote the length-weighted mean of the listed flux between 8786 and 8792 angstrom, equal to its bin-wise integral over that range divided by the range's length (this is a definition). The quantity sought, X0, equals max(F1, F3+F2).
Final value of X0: 13.9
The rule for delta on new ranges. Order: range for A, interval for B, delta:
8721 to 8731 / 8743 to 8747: -0.16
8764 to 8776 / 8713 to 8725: -0.35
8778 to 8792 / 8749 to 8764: 0.04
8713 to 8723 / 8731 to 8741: -0.27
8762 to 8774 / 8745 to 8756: -0.21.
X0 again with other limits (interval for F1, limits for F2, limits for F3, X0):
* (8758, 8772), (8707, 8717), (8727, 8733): 13.0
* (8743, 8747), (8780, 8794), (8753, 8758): 13.8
